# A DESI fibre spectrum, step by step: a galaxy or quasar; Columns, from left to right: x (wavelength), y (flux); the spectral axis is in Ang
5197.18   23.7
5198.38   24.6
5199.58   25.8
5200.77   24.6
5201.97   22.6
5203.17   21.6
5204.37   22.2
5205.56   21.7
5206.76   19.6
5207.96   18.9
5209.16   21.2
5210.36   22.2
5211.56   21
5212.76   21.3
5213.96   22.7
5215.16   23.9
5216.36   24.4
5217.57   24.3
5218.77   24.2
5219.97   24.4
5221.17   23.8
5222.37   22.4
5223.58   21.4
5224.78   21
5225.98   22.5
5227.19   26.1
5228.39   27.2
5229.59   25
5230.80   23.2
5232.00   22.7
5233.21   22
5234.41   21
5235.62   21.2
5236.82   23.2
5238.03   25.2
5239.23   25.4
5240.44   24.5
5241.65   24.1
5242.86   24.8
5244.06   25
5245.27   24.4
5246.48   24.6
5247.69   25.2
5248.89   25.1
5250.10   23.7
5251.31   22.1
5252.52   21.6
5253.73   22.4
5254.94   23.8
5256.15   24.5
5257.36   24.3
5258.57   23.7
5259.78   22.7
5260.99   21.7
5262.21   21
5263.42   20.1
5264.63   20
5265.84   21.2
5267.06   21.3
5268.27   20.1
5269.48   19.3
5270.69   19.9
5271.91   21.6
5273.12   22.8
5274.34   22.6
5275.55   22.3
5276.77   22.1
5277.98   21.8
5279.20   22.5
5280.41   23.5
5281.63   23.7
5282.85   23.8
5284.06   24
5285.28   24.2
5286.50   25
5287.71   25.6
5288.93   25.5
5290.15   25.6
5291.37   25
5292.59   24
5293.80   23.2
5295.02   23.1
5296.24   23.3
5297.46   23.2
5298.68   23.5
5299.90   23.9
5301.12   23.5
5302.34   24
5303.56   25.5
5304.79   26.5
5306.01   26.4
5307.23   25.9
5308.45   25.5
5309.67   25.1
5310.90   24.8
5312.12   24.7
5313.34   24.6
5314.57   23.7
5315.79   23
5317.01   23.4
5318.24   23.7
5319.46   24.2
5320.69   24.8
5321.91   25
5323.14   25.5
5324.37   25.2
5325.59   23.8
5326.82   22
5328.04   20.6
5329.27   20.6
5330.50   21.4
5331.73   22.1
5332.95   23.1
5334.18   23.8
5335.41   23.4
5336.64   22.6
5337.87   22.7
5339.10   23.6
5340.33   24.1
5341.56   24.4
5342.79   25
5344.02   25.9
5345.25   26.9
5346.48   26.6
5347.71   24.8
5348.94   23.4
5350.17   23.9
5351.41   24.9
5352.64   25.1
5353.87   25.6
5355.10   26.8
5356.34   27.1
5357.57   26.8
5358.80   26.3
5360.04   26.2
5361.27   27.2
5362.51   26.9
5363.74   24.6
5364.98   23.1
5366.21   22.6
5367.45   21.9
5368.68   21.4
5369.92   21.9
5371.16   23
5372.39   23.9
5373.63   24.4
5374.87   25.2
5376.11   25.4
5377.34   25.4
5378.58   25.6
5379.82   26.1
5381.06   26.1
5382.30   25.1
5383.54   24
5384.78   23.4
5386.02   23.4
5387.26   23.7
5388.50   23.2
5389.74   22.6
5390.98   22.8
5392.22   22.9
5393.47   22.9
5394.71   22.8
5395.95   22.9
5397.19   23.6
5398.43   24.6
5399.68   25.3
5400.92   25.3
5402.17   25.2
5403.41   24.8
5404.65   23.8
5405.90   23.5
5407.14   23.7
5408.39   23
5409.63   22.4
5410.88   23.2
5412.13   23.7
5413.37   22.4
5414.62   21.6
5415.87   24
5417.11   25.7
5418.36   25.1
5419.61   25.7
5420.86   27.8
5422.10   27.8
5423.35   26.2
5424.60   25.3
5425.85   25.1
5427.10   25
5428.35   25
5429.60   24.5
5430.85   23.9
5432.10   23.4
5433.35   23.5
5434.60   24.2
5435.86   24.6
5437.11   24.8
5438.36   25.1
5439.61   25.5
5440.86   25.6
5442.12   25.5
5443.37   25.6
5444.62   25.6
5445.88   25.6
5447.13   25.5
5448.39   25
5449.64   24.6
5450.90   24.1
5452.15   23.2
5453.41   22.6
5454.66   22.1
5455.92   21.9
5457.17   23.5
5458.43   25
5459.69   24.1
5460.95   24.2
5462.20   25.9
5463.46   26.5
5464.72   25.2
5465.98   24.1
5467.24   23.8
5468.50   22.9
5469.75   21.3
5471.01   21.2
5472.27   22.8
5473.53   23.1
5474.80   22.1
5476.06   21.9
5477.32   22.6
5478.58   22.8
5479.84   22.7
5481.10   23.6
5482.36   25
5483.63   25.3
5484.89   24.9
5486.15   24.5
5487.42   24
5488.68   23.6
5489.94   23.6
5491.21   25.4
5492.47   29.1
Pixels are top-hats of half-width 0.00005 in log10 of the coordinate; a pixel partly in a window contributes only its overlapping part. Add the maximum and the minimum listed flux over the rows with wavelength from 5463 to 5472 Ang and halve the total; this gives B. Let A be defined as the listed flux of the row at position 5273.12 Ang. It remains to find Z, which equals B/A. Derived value 1.05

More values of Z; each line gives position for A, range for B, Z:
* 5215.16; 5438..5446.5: 1.06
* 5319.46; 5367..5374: 0.95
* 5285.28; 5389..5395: 0.94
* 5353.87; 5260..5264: 0.82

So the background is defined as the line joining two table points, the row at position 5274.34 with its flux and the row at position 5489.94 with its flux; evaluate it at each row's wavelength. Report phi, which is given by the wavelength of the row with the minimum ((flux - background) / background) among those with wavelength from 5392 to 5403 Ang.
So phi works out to 5394.71 Ang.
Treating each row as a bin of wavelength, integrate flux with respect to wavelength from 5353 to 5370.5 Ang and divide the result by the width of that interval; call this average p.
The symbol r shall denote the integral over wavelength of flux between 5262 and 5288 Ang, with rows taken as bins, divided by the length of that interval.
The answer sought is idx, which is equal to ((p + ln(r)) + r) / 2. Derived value 25.1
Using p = 24.9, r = 22.2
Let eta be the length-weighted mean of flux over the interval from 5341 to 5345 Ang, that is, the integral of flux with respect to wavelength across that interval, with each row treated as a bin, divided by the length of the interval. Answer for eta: 25.3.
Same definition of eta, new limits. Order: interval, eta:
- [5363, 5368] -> 23.2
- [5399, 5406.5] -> 24.6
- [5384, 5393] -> 23.1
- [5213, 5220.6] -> 23.9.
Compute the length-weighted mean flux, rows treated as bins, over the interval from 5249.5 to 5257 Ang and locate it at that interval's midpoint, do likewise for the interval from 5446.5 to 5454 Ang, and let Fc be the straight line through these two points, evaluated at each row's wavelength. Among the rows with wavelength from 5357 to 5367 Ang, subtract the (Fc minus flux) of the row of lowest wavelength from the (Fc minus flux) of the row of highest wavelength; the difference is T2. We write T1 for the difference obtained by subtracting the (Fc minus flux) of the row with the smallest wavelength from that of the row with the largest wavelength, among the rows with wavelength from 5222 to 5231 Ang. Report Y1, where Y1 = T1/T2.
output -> -0.2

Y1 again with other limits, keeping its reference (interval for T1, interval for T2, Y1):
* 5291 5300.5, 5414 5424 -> -0.3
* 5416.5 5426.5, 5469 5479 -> -0.4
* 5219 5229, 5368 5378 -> 0.7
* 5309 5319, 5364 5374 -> -1.2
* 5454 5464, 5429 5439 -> 7.9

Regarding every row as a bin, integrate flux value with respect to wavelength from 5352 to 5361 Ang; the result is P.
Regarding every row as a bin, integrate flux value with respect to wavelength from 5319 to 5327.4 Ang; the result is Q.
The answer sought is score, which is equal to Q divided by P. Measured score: 0.86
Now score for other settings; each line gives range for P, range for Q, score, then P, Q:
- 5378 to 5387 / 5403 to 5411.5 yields 0.89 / 223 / 199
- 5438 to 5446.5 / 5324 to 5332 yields 0.82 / 217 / 177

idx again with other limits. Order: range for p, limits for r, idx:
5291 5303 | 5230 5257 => 25.2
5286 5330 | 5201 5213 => 24.3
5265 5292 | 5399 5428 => 25.3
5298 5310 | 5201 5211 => 24.7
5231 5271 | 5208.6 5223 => 24.5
